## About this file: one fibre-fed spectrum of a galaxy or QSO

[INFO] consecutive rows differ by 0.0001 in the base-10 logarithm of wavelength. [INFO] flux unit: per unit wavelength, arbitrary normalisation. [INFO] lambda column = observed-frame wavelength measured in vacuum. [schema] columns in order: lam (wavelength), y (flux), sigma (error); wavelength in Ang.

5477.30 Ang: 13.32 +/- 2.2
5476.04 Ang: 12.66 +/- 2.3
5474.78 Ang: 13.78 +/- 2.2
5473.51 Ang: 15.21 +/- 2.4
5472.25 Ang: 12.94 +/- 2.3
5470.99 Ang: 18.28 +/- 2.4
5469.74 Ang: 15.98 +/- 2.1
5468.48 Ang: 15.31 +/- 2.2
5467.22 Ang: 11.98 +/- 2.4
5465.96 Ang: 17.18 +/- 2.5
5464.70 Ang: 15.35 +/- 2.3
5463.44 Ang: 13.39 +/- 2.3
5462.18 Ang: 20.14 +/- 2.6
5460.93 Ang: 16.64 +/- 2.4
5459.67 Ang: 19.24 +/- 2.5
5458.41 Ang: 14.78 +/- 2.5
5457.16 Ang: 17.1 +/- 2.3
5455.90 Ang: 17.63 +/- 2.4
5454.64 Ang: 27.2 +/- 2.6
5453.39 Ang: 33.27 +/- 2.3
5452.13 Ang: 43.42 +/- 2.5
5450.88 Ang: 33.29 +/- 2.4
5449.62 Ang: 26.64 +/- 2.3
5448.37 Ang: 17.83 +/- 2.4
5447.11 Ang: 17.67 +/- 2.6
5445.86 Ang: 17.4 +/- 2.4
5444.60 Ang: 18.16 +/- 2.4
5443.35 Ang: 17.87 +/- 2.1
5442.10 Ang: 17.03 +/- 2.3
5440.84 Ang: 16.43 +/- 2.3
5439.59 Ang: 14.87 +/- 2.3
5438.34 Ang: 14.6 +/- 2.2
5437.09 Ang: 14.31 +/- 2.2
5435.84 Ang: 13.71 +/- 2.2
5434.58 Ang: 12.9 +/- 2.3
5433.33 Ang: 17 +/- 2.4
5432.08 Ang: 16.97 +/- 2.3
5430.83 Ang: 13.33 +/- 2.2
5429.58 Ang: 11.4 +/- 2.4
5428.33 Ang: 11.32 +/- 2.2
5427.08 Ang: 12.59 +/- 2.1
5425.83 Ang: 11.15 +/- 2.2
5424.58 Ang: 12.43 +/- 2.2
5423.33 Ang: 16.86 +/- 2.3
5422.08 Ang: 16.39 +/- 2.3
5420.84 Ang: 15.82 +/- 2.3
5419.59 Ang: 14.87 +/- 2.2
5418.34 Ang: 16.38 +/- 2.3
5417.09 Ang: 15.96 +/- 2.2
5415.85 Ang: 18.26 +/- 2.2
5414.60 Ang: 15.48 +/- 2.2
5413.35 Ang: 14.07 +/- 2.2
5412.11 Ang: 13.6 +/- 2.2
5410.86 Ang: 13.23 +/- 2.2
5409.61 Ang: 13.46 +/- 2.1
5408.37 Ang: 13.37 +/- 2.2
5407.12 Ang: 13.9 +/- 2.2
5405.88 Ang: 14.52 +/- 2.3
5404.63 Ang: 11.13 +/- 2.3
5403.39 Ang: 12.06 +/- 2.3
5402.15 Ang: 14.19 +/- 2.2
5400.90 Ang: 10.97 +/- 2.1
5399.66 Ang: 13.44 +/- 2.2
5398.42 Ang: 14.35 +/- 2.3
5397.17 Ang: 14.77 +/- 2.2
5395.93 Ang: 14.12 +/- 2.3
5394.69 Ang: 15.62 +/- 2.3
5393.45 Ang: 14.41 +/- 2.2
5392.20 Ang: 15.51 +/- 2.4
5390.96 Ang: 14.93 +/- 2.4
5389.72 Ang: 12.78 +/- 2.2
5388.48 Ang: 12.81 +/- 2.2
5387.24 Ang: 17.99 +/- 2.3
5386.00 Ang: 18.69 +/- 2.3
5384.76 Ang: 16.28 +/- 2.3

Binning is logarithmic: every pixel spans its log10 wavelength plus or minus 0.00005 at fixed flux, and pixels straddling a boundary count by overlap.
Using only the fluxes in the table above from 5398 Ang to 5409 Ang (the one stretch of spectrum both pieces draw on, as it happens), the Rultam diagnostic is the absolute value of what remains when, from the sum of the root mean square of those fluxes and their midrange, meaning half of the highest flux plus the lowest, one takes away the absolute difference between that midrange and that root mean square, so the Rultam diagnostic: 25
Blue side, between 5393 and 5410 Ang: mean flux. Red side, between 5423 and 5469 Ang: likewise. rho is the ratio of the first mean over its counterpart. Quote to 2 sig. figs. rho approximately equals 0.76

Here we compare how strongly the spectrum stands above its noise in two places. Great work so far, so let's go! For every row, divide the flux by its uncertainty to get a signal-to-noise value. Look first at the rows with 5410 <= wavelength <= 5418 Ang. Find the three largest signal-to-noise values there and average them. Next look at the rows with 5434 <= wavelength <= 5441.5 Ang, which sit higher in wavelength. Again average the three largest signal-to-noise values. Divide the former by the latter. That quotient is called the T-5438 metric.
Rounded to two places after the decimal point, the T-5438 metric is 1.11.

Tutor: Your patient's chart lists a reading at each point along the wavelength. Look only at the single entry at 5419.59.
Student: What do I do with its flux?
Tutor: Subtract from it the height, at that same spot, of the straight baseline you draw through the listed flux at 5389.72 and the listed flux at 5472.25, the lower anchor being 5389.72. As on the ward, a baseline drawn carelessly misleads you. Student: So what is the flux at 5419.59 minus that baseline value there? 2.0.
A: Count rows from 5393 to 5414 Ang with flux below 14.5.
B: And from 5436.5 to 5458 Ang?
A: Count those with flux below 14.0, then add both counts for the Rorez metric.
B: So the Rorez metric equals 14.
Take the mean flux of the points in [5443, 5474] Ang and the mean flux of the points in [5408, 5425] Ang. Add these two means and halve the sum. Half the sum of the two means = 17.4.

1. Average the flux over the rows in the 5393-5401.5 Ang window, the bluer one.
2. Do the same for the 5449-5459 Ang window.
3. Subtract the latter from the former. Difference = -12.7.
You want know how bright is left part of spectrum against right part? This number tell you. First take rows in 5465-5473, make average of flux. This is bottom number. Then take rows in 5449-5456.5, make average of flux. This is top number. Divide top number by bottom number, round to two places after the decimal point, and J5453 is 1.98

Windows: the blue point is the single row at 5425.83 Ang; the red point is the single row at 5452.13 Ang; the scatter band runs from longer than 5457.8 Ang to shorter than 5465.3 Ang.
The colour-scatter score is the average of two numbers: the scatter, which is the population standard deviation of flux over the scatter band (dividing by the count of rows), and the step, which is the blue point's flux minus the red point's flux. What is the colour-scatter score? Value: -14.9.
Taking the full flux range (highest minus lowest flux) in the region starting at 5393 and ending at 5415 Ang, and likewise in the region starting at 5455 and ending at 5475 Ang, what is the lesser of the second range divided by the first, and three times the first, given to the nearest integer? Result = 2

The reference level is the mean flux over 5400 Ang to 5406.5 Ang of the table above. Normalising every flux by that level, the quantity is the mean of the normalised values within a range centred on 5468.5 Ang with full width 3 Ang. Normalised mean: 1.15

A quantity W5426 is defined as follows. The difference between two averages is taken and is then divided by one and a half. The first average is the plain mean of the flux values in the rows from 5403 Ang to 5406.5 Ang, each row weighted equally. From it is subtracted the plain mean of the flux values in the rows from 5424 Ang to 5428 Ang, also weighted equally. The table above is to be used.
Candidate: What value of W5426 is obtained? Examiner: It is 0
